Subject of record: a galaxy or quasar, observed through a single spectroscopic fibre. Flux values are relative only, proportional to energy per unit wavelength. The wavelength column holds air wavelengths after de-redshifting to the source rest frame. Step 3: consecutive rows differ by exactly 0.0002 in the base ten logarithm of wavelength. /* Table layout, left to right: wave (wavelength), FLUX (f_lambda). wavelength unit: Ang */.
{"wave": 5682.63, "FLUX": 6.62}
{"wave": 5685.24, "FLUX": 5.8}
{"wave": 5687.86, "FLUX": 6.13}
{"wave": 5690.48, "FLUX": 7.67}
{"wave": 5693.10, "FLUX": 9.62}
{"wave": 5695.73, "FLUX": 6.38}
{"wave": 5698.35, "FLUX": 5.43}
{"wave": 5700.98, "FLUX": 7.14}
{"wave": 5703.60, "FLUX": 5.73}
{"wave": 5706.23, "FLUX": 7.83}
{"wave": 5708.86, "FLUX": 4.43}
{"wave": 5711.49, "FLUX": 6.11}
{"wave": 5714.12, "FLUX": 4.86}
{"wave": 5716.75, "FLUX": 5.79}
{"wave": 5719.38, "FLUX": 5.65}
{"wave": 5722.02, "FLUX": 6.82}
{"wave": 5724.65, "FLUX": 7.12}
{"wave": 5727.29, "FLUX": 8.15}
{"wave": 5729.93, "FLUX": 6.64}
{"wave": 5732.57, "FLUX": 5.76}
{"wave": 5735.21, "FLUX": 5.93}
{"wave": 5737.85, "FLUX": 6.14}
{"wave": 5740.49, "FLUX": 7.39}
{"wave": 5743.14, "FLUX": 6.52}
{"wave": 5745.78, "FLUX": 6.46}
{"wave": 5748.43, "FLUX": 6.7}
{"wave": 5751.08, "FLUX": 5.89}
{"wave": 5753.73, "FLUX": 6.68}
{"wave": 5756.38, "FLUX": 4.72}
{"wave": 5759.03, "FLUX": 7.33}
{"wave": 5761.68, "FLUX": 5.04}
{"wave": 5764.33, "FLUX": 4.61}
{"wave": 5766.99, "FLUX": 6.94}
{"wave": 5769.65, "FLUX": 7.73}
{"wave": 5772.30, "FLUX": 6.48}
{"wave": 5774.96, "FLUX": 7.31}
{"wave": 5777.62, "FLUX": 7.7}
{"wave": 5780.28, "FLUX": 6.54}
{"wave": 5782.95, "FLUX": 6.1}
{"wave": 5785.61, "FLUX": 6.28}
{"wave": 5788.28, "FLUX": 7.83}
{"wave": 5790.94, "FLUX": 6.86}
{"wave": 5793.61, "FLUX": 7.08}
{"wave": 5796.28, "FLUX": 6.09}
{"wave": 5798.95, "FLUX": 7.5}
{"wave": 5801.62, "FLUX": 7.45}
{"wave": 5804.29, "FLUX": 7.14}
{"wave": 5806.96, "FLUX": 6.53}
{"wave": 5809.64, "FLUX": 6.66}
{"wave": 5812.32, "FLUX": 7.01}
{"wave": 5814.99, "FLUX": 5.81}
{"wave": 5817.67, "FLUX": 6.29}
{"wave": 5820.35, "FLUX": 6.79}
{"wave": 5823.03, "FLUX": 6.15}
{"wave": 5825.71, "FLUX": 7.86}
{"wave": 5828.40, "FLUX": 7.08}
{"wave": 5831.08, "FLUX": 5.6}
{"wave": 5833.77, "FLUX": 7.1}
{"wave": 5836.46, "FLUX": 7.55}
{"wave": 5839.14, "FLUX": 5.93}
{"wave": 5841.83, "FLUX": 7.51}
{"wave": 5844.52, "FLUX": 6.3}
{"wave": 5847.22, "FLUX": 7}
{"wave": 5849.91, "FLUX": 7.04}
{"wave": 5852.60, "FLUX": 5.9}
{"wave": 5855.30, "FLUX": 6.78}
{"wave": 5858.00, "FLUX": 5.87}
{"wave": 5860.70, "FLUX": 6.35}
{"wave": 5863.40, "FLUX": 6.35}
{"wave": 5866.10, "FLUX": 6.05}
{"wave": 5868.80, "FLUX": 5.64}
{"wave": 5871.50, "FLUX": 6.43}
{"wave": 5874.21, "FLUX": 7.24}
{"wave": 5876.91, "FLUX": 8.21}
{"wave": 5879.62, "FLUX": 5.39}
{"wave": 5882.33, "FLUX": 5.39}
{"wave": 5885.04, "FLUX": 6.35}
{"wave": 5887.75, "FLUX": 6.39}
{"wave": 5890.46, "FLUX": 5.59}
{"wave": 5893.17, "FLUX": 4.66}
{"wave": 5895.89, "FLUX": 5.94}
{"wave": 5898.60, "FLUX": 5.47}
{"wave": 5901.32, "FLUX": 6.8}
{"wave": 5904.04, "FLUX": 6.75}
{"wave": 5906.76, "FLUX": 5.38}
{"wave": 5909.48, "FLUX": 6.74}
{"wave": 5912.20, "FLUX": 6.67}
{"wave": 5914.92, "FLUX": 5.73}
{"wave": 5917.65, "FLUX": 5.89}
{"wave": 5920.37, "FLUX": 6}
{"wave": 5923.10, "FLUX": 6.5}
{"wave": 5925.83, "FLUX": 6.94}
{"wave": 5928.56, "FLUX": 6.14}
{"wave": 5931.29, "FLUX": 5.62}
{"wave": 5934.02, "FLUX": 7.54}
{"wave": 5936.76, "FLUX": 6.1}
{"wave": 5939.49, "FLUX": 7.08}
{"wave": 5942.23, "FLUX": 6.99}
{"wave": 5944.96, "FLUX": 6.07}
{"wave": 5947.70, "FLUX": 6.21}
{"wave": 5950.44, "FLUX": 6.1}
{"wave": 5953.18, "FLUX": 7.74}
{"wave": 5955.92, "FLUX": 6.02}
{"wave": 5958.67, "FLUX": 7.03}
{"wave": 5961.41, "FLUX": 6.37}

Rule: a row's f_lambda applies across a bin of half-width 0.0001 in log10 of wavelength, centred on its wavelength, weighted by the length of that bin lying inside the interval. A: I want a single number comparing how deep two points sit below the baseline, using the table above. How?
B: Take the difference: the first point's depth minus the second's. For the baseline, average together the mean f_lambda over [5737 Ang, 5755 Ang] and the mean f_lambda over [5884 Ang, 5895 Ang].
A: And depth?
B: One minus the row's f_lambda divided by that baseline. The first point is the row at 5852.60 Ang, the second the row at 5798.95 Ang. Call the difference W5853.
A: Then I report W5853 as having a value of 0.26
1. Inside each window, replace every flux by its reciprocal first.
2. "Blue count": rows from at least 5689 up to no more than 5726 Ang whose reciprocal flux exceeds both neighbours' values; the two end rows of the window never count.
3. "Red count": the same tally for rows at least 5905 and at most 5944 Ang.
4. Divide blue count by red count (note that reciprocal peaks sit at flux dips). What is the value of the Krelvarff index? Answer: 1.7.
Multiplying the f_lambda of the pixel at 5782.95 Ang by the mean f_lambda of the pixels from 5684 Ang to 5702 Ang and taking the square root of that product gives 6.48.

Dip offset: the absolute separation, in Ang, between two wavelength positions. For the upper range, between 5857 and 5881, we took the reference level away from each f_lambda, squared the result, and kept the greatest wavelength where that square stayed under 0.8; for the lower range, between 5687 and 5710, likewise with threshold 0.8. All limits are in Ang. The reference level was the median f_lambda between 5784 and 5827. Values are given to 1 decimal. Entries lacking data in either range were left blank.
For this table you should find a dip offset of 173.2 Ang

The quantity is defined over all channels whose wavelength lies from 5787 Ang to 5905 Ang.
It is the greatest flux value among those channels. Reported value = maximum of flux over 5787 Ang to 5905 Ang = 8.21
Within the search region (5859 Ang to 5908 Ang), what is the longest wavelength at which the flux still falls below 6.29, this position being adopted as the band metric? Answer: 5906.76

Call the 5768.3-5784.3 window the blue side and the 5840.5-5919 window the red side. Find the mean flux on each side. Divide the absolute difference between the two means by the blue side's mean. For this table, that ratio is 0.10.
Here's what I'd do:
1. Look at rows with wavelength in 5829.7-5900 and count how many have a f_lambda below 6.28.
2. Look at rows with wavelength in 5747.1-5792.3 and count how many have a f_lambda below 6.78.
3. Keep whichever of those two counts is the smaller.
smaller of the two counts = 10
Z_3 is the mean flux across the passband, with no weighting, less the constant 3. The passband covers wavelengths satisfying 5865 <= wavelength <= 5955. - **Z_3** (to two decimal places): 3.30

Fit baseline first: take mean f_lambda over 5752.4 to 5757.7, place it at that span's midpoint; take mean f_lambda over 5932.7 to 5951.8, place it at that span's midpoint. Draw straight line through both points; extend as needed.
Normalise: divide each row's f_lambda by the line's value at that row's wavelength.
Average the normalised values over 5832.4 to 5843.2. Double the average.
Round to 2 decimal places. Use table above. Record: 2.31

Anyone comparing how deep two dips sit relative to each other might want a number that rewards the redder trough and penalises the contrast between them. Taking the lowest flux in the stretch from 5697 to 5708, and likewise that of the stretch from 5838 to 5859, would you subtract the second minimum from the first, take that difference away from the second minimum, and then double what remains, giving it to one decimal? 12.6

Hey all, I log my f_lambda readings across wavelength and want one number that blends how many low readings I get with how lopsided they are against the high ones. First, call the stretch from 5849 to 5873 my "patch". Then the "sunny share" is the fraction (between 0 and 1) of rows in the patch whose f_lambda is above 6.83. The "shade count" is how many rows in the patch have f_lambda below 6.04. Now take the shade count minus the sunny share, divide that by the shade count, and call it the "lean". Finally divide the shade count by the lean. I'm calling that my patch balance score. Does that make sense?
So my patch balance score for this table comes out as 3.1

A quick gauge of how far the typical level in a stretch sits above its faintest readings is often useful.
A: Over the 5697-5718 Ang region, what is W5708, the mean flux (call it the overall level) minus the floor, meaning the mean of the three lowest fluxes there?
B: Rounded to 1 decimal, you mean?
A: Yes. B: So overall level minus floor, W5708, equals 1.0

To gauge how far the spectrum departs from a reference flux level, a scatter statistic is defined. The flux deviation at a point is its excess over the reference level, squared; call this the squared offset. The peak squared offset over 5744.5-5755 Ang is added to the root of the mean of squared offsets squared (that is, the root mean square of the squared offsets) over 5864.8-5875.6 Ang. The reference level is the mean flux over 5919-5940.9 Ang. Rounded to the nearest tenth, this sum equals 0.8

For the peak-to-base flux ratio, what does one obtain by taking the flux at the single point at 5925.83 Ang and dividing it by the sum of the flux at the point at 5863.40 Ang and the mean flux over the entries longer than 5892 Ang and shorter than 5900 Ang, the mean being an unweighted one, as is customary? 0.59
